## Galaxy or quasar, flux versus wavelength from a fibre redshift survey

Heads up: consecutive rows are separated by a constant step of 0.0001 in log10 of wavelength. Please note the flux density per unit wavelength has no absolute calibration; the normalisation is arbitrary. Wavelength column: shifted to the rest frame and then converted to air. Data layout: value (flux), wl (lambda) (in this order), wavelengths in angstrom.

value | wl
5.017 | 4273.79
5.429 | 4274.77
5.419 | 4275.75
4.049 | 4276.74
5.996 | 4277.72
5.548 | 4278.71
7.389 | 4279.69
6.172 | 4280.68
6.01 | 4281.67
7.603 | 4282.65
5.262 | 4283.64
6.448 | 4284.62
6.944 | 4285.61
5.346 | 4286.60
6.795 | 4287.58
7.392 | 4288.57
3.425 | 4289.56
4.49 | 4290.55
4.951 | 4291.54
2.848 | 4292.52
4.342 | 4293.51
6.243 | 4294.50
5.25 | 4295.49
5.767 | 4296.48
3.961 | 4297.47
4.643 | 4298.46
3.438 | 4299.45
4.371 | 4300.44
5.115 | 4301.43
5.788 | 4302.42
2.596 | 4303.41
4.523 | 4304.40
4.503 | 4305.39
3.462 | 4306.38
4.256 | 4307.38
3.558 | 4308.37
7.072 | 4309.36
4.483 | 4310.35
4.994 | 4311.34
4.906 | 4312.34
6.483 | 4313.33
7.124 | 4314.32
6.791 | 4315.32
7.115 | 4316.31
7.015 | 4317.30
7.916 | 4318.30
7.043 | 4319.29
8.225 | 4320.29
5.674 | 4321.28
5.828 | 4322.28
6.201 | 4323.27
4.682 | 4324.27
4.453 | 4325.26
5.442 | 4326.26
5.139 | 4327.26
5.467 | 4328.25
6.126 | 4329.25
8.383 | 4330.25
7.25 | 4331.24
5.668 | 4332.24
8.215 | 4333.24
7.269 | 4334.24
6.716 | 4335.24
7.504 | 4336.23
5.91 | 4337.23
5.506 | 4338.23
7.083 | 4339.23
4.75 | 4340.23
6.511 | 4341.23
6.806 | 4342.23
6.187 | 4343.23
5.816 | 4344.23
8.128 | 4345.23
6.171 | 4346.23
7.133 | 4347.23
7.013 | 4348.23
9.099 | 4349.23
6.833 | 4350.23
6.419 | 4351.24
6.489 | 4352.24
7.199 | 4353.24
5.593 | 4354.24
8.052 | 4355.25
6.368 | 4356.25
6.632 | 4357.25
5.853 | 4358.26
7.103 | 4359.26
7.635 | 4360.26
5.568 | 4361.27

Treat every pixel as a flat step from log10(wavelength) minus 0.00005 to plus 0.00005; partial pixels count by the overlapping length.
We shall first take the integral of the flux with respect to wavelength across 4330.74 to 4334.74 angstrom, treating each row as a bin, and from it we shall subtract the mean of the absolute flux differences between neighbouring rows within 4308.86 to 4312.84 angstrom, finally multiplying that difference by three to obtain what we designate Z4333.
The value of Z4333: 82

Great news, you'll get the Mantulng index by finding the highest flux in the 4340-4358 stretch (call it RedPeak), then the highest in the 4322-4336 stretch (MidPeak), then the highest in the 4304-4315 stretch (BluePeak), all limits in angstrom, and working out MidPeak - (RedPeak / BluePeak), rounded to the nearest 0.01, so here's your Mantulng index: 7.11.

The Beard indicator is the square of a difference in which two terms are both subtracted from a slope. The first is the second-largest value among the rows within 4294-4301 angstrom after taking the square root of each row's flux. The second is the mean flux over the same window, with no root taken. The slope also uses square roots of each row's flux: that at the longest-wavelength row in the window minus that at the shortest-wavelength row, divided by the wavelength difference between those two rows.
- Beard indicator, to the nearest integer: 53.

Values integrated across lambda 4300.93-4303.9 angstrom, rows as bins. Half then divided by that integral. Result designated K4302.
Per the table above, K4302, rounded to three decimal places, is 0.037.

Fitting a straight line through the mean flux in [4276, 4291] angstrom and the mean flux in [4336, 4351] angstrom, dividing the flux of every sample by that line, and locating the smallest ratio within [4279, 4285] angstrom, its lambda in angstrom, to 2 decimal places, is 4283.64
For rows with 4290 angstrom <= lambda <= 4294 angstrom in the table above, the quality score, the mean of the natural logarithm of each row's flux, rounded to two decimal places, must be 1.40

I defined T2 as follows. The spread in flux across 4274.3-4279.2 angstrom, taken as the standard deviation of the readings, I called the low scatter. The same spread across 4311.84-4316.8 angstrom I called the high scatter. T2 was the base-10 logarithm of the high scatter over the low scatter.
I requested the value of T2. 0.10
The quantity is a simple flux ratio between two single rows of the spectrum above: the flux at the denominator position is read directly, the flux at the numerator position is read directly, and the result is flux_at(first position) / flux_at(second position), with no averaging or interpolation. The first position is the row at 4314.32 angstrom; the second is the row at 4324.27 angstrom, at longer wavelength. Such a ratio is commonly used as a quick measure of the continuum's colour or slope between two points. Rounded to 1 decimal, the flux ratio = 1.5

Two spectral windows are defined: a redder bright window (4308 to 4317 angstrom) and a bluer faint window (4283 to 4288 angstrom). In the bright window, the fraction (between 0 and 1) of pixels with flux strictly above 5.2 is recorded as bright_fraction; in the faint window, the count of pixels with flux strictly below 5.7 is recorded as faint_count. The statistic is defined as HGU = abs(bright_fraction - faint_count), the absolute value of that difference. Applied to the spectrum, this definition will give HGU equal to 1.4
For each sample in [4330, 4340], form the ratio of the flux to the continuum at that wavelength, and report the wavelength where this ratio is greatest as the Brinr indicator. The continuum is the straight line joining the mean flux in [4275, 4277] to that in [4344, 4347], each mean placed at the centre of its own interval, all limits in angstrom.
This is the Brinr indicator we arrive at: 4330.25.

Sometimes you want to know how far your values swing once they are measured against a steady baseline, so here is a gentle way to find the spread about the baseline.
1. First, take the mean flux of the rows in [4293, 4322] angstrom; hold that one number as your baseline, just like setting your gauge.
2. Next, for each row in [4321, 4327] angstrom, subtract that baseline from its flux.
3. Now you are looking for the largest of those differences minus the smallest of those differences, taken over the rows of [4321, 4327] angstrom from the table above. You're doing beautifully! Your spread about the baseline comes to 1.7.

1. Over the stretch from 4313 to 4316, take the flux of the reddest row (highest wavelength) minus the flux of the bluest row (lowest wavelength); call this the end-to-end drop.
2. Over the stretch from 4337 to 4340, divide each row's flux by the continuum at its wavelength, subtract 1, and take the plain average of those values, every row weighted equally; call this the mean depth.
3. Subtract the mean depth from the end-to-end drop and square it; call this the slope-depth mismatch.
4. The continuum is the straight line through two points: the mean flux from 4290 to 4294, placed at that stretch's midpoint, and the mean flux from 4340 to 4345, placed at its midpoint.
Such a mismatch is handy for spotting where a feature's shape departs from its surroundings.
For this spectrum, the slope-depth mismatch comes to 0.1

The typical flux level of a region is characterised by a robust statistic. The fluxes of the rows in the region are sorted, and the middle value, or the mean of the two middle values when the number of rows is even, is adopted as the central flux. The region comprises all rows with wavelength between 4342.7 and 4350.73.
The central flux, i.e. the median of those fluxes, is 6.92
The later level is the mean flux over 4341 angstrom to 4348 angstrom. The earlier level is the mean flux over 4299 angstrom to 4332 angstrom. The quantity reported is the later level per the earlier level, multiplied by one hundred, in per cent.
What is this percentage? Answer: 119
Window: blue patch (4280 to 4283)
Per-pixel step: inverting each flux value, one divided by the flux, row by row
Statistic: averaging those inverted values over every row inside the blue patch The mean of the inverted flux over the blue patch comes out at 0.153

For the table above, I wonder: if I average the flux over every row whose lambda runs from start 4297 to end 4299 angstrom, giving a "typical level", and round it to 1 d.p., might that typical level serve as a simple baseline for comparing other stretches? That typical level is 4.3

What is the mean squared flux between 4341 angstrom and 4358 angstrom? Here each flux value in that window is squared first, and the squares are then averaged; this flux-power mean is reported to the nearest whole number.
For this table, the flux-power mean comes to 48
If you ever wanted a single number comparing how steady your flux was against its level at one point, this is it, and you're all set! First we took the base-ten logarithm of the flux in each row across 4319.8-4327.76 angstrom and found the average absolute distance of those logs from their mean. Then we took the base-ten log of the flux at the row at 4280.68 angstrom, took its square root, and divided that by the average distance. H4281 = 15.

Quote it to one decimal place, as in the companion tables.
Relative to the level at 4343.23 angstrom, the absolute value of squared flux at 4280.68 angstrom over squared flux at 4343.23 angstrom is 1.0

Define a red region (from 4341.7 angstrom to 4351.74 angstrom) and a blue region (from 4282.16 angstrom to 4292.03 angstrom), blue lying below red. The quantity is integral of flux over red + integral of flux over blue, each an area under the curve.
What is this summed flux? 128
